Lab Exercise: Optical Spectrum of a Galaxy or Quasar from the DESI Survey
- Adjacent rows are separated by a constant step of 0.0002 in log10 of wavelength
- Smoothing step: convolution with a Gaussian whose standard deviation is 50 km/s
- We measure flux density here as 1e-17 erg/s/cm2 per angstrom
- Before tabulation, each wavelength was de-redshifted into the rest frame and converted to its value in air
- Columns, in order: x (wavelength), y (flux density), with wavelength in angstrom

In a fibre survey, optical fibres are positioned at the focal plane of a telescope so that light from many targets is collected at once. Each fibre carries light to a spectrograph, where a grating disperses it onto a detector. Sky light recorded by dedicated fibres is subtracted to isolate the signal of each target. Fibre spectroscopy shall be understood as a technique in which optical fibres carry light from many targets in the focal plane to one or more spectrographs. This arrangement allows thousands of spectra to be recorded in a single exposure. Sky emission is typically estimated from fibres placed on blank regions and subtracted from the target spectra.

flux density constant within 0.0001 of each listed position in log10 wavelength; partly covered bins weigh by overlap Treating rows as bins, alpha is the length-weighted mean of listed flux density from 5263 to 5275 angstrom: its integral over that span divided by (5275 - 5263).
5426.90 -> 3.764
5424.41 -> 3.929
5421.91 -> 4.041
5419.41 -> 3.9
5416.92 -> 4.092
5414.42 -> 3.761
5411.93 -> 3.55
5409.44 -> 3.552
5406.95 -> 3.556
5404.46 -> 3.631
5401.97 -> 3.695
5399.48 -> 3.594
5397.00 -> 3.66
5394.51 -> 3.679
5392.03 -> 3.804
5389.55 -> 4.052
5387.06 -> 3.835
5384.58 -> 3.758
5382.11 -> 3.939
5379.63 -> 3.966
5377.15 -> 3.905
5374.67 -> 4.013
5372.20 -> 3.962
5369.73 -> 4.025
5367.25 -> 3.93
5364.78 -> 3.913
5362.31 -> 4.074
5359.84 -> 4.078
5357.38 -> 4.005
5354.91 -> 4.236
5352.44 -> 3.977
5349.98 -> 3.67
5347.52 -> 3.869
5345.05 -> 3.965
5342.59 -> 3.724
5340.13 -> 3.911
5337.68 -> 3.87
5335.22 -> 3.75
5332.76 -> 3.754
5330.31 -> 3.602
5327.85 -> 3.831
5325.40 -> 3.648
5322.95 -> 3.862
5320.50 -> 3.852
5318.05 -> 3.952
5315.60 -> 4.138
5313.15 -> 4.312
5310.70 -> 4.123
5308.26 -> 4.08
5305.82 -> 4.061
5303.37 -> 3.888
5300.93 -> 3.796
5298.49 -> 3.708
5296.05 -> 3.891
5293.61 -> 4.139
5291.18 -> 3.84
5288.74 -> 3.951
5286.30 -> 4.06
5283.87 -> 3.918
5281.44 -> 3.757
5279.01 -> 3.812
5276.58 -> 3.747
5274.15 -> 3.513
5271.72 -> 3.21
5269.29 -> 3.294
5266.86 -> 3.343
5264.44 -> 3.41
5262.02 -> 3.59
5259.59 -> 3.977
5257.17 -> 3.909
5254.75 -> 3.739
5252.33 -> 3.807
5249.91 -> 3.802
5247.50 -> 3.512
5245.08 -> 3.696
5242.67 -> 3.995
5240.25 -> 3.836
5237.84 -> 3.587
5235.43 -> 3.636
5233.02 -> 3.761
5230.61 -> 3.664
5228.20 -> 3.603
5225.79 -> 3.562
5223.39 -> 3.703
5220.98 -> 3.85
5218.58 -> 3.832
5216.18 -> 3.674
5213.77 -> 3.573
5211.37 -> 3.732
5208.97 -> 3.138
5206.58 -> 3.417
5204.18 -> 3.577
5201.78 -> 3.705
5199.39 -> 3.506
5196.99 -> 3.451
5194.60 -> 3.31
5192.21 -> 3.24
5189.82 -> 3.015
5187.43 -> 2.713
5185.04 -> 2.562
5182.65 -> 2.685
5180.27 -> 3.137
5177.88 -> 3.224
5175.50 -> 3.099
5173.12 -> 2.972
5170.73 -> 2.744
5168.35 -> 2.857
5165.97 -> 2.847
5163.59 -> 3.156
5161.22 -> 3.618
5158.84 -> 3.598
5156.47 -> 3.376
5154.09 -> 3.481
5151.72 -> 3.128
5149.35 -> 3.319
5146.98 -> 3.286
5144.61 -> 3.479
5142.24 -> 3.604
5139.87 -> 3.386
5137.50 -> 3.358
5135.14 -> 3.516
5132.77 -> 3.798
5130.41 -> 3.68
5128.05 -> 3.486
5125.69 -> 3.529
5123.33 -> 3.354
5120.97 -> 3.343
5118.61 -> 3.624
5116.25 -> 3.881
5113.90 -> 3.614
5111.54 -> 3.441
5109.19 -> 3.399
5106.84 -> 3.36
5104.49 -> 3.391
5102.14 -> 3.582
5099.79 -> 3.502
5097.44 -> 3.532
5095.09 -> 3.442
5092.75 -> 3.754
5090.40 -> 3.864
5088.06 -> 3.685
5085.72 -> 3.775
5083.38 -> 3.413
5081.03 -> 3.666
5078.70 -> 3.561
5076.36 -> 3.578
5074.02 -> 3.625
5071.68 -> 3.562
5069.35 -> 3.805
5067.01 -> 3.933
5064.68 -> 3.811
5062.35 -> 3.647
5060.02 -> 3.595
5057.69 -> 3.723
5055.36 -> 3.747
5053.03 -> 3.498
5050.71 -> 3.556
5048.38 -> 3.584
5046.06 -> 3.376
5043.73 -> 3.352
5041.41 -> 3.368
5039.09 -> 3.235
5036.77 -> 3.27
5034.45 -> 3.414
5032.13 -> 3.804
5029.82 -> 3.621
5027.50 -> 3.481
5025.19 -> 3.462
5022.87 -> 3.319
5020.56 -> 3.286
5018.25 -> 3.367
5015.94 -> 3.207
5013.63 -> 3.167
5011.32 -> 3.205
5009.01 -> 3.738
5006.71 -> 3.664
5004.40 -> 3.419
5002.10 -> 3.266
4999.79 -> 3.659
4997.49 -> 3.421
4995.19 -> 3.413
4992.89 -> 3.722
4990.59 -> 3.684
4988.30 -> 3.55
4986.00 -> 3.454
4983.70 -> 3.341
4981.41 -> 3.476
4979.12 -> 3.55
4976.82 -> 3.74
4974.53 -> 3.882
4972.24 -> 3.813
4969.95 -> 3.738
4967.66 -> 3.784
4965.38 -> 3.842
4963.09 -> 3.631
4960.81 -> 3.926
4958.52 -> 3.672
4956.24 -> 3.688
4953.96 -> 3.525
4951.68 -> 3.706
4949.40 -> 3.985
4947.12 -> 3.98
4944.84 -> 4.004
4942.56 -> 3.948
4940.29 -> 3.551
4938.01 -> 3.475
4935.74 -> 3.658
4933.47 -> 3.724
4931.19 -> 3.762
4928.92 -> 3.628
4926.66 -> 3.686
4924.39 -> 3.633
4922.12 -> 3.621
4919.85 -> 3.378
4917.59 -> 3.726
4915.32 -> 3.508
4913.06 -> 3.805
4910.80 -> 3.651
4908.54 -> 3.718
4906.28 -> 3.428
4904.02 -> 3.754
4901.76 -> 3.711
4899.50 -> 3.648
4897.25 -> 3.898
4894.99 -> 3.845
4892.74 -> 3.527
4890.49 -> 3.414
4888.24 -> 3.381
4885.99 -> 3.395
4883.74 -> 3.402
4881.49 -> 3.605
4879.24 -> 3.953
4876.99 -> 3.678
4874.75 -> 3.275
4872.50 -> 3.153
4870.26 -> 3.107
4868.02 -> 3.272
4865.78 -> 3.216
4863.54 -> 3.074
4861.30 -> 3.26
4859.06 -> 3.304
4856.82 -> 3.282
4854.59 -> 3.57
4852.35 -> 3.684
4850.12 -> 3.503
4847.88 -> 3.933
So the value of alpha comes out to 3.4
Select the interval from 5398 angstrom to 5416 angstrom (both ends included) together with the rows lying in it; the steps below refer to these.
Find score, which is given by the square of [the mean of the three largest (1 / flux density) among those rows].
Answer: 0.079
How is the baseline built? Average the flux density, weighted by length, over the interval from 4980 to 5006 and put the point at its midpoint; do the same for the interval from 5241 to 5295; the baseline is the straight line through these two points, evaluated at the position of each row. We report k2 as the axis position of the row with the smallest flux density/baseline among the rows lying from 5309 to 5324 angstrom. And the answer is 5320.50 angstrom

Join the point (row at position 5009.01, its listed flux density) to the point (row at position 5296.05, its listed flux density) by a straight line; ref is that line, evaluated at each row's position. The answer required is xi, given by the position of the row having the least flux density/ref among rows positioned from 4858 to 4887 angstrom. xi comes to 4863.54 angstrom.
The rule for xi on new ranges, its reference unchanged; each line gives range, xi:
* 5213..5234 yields 5225.79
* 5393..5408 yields 5406.95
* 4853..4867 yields 4863.54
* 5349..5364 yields 5349.98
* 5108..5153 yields 5151.72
